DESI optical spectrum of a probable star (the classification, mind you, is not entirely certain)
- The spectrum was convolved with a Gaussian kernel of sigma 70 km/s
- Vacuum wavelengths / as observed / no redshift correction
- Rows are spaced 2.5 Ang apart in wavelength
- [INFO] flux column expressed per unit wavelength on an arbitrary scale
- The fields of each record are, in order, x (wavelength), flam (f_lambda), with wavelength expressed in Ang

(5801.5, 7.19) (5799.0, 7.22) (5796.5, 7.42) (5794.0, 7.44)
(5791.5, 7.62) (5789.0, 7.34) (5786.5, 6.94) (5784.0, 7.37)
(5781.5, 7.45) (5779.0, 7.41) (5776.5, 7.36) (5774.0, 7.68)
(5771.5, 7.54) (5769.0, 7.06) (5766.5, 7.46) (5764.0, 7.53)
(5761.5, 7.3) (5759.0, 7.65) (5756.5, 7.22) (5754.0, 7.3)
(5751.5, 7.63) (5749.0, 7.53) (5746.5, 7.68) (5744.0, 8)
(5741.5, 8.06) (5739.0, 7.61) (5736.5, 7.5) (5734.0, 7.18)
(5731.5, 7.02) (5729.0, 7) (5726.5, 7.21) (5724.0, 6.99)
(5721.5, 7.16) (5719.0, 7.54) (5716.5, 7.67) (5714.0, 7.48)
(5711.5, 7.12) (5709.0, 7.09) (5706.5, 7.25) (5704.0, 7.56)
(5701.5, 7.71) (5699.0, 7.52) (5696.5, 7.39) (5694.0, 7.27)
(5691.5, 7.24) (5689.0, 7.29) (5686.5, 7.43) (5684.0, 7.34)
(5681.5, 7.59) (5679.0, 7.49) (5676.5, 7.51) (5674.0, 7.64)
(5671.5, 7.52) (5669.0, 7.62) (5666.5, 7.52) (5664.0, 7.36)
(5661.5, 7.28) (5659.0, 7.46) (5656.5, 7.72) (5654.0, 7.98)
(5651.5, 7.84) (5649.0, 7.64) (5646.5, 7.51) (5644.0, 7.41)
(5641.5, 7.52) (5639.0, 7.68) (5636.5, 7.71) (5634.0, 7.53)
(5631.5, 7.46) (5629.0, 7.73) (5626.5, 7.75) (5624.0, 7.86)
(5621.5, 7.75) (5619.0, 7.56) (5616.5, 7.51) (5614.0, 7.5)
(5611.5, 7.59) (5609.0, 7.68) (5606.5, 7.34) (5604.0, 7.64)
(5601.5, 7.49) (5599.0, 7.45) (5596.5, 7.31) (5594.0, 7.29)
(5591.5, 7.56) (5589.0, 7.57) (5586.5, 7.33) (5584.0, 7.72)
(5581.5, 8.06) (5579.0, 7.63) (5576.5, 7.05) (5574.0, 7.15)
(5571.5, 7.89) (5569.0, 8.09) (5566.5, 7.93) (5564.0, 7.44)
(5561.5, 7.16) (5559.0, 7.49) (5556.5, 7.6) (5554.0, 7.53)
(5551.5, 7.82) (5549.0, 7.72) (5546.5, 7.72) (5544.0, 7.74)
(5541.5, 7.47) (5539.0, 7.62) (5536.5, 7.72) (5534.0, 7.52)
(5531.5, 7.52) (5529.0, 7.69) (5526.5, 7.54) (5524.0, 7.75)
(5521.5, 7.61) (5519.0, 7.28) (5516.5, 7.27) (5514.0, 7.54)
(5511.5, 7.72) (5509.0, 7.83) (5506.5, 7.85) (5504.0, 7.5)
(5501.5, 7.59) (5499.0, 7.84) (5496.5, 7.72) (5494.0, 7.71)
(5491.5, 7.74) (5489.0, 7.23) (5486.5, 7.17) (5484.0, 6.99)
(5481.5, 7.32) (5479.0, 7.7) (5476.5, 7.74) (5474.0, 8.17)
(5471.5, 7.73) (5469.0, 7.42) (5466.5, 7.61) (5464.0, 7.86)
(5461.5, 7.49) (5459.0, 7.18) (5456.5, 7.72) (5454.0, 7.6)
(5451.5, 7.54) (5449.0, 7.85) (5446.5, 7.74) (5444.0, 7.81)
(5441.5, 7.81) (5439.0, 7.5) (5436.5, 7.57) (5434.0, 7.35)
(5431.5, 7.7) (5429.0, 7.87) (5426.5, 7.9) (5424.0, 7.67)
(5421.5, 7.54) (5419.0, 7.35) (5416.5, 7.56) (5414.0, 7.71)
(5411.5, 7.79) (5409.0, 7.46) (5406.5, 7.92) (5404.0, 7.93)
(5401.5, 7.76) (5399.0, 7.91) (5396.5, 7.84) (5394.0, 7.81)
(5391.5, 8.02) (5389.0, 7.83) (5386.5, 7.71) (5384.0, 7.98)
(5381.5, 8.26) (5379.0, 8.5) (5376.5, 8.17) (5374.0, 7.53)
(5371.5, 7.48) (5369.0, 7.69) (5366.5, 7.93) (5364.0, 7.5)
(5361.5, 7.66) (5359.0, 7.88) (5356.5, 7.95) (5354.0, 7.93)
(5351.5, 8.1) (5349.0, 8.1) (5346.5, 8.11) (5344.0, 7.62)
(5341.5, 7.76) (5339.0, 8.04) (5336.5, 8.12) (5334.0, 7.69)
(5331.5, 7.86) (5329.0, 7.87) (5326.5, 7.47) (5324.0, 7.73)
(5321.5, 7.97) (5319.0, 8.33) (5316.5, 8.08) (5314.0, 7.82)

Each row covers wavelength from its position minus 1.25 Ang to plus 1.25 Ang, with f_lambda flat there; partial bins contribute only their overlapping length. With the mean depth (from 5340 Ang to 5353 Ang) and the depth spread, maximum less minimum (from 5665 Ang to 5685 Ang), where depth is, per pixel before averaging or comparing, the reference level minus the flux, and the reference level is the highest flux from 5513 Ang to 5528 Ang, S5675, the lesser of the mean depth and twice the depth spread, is -0.19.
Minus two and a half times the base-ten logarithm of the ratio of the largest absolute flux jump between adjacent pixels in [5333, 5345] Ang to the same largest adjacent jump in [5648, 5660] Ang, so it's -0.55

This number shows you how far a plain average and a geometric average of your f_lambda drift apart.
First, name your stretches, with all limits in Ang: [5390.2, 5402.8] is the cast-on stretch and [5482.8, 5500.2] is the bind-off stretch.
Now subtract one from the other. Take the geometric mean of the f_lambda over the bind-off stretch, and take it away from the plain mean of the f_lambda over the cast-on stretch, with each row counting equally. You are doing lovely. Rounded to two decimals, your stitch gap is 0.39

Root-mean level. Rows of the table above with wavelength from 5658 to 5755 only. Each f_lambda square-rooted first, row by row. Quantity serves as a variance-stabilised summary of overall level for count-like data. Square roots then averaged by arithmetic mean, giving 2.73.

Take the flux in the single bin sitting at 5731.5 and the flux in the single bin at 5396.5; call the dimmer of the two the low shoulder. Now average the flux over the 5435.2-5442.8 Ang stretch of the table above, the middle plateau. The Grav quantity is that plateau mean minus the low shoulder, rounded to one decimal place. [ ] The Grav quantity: 0.6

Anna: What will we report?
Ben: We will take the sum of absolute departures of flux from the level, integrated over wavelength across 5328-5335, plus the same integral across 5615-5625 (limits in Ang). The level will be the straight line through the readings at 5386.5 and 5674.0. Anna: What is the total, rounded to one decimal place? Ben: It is 2.1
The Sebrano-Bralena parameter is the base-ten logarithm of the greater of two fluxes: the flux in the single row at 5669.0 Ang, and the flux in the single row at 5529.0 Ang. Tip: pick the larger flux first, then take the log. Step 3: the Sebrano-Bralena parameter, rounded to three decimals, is 0.886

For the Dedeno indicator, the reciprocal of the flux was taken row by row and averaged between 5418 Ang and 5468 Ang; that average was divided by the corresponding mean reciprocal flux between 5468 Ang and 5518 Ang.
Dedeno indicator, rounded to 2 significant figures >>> 0.99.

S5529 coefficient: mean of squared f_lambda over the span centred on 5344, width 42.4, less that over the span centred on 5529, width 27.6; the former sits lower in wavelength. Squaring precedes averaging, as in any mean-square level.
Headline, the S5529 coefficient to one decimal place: 4.7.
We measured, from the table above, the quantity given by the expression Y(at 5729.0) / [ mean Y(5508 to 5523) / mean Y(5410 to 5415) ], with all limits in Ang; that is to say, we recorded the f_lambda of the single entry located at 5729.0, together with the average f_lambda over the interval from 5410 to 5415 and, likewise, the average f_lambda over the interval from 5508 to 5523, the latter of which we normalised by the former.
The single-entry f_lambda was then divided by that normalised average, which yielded 7.2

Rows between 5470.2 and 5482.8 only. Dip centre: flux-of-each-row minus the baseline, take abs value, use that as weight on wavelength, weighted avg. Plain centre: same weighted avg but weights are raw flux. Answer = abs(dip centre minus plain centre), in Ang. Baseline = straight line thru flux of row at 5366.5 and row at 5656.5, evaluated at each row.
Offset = 1.4 Ang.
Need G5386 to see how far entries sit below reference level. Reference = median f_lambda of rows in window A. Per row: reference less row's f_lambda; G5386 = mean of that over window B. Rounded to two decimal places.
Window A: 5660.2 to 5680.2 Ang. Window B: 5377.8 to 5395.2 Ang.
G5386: -0.50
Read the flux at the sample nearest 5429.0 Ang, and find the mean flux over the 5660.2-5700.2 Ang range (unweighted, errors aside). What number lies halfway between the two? 7.65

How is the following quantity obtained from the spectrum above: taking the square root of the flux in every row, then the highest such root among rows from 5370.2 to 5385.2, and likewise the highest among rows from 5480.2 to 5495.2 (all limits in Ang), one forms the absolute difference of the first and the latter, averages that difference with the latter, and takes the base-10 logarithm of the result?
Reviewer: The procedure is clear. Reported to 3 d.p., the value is 0.164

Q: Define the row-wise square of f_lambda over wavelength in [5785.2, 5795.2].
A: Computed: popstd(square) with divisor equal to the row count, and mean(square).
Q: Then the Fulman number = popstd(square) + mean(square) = 57.5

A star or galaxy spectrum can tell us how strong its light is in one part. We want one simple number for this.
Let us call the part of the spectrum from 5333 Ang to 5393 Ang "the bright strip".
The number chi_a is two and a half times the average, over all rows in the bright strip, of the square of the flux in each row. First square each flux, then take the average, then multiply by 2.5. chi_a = 156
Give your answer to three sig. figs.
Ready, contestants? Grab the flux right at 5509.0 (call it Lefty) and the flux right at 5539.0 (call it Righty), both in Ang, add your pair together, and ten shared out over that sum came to 0.647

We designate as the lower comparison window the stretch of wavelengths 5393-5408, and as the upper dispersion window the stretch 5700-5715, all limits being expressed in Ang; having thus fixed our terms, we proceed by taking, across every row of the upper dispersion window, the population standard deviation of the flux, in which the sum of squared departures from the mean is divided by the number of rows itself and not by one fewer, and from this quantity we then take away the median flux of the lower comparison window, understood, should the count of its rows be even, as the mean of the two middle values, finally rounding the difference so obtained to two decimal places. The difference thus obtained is -7.64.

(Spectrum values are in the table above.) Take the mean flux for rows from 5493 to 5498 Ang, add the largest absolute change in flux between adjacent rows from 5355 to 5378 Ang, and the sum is 8.36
